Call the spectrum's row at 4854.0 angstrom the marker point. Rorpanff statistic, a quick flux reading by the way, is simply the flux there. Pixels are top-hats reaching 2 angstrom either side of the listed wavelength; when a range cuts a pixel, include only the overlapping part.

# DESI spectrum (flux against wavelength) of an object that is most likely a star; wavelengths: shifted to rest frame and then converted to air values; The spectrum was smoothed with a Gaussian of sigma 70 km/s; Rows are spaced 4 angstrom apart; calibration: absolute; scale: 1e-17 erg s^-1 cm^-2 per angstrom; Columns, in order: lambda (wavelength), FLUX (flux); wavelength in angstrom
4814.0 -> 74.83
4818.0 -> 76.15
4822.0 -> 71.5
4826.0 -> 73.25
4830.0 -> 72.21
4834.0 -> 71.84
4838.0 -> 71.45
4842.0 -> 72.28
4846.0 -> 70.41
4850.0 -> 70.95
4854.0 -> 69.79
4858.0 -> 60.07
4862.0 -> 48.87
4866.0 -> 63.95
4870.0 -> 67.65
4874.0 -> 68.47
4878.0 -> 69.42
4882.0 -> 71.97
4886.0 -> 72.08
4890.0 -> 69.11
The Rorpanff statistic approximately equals 69.79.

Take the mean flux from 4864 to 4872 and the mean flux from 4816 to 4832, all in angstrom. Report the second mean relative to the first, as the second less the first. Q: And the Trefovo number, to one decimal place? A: 7.5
